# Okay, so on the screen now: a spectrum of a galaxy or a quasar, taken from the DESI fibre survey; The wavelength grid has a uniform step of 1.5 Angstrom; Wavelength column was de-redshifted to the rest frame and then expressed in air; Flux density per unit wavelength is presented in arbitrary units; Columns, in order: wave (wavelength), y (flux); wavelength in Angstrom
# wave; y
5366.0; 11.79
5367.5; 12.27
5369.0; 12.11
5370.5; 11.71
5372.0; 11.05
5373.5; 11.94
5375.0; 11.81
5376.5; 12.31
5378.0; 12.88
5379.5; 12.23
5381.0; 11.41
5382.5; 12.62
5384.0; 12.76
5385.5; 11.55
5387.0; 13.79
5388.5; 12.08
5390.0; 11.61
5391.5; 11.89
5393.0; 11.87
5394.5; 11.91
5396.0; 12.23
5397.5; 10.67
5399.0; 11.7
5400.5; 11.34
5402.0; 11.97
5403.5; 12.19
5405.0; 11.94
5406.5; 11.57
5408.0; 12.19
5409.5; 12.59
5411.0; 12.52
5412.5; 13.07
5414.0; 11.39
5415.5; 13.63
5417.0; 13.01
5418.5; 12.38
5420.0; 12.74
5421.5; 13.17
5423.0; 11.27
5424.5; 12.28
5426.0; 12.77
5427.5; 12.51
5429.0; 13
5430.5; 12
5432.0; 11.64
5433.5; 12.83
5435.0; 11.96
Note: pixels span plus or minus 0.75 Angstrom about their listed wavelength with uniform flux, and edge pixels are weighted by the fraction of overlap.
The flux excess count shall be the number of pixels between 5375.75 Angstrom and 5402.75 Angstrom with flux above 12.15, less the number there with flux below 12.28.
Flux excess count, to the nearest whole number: -6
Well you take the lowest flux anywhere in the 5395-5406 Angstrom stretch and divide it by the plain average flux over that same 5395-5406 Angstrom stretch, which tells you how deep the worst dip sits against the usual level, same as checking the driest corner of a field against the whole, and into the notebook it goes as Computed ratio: 0.910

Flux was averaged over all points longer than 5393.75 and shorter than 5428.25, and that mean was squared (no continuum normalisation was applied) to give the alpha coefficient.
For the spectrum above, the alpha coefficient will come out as 149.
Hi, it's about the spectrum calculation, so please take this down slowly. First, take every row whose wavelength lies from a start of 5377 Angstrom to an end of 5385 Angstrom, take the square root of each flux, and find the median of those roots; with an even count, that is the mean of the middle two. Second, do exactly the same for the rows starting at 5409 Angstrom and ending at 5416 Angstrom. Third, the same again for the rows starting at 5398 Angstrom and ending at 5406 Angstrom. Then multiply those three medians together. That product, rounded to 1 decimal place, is 43.6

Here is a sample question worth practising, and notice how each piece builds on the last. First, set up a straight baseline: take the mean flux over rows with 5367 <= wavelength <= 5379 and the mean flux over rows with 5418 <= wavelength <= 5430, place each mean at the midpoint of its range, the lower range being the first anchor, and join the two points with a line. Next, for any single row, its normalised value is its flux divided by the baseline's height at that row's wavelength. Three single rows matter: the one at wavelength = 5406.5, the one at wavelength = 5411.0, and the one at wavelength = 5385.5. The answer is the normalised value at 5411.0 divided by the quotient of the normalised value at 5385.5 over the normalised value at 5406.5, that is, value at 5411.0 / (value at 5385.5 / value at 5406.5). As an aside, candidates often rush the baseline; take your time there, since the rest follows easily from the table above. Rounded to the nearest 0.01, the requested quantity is 1.00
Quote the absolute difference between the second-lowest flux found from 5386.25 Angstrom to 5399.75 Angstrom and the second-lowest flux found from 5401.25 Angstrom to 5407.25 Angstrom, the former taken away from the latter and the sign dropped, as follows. 0.33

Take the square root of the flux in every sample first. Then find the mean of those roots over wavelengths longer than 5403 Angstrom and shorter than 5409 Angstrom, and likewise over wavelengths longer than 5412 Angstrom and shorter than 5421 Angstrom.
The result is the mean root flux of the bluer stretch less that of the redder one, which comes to -0.10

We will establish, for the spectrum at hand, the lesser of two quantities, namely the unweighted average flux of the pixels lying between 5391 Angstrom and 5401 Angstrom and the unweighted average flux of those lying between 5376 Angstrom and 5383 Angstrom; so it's 11.7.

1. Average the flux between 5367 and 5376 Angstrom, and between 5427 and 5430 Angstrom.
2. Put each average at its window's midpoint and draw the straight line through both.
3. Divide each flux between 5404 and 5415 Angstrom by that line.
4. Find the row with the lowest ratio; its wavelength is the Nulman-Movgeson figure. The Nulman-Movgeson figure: 5414.0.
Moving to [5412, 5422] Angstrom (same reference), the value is 5414.0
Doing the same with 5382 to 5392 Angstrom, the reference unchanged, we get 5390.0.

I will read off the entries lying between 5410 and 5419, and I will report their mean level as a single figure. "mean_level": 12.67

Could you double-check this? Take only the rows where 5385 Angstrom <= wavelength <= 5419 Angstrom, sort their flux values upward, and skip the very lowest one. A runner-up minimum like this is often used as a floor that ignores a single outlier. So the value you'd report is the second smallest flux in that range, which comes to 11.34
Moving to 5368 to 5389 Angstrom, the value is 11.41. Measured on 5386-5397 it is 11.87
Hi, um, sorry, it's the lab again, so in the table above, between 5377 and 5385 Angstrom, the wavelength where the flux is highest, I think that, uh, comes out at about 5378.0 Angstrom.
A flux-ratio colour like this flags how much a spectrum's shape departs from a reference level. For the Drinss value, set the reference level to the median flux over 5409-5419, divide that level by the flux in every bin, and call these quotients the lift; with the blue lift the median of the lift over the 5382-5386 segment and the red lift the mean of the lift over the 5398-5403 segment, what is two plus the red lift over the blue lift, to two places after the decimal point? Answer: 3.08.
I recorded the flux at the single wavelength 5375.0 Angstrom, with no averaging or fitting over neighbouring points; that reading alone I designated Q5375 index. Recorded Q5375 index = 11.81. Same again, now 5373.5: 11.94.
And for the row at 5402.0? 11.97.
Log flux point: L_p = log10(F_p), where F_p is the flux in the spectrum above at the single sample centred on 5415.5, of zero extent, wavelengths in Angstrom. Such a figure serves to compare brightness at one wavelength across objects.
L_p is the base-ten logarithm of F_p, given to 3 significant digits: 1.13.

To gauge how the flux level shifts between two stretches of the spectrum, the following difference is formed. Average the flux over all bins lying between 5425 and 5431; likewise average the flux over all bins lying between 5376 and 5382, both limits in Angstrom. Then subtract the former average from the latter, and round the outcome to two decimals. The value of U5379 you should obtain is -0.36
